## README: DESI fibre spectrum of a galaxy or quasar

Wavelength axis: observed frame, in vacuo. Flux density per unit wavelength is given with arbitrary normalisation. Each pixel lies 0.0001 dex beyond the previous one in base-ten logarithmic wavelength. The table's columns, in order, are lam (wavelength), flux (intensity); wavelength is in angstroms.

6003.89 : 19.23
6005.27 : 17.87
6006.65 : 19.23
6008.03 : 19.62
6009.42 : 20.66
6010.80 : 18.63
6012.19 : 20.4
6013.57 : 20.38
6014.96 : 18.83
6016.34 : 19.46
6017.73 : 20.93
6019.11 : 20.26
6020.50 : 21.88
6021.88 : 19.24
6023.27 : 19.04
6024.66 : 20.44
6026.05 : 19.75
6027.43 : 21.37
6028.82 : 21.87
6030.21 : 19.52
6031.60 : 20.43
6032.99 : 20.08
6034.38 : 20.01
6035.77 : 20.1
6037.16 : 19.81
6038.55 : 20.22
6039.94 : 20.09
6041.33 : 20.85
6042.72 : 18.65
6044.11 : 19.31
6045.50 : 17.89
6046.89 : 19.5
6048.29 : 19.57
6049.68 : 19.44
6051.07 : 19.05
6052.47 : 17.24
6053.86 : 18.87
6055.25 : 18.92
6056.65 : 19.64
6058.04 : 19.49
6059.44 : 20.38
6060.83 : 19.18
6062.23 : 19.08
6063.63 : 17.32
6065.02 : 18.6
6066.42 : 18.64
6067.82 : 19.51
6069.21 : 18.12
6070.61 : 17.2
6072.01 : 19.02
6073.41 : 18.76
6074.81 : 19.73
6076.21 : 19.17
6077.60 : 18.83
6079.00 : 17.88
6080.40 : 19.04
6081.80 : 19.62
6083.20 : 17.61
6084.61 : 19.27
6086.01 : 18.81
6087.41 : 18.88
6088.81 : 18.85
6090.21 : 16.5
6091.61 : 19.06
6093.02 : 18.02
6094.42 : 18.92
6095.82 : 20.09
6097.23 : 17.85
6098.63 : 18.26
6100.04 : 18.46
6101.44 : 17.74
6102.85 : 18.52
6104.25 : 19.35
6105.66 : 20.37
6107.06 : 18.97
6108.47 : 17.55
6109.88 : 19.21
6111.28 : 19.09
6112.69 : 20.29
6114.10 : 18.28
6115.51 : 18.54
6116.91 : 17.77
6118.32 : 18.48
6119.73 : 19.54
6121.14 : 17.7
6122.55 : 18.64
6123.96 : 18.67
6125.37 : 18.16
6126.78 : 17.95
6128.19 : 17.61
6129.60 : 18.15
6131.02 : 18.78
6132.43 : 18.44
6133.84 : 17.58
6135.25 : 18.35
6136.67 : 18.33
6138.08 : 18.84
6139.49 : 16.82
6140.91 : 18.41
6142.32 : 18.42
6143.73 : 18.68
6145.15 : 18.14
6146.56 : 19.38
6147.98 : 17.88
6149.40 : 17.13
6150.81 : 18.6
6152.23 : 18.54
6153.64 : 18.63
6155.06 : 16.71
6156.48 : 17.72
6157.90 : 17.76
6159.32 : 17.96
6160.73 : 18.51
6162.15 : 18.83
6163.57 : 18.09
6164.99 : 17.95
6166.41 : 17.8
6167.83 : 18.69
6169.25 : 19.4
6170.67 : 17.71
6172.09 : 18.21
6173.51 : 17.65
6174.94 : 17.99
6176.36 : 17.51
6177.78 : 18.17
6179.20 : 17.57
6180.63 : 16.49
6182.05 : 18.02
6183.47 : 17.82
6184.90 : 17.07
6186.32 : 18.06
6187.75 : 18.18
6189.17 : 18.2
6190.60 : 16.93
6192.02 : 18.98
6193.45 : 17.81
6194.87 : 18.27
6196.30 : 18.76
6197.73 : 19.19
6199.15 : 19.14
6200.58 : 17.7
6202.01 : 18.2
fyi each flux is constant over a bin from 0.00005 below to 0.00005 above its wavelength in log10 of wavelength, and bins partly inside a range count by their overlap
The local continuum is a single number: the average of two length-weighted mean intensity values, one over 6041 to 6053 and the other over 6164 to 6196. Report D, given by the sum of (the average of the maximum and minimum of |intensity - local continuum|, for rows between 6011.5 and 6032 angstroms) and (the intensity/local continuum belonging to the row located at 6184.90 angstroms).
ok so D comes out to 2.8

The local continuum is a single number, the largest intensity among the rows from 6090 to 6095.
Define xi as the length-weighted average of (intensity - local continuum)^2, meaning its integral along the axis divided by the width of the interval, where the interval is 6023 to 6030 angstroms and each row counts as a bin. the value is 3.1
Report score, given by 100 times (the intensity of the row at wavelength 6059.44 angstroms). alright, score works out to 2038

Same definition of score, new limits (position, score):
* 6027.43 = 2137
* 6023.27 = 1904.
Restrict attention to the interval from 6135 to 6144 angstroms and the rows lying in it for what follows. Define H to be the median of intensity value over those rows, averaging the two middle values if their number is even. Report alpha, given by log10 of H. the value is 1.27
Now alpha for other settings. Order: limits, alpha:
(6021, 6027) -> 1.29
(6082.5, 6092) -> 1.28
